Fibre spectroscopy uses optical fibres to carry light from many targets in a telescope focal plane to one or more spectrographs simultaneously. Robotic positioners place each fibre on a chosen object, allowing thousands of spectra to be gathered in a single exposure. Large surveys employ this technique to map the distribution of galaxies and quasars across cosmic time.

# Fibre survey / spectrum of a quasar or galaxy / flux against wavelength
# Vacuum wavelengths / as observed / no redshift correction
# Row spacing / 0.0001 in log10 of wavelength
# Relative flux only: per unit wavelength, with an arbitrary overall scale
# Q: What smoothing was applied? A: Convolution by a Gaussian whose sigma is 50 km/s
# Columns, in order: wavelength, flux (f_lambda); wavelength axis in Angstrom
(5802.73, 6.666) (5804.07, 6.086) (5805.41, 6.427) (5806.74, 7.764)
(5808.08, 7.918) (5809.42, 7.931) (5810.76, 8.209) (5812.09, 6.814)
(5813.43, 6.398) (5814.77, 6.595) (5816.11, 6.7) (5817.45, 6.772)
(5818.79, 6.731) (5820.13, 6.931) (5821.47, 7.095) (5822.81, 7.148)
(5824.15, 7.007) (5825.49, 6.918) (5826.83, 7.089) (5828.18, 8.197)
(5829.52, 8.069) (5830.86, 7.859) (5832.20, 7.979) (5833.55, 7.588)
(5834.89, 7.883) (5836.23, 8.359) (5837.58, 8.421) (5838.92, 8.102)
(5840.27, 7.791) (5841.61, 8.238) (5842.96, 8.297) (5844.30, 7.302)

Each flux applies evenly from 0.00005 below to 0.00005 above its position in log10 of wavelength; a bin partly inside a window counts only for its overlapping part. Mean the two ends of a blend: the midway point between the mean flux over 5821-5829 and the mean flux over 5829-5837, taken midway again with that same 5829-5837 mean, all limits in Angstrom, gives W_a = 7.78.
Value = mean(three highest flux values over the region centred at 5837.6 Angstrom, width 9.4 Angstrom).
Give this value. 8.34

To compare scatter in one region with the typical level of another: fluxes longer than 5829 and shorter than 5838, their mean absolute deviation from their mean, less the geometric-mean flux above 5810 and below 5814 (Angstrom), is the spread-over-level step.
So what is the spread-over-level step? -6.88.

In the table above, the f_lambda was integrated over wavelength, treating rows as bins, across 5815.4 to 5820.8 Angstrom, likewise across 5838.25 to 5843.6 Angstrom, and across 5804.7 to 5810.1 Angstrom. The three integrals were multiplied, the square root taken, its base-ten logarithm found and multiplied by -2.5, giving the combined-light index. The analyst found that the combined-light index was -6.01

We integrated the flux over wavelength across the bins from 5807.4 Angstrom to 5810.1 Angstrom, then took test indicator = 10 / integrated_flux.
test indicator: 0.47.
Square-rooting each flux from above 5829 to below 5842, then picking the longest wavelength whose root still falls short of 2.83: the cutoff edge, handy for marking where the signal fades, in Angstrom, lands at 5840.27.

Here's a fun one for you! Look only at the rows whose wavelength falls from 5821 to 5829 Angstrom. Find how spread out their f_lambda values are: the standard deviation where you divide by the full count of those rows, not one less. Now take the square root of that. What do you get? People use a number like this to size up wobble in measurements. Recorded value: 0.66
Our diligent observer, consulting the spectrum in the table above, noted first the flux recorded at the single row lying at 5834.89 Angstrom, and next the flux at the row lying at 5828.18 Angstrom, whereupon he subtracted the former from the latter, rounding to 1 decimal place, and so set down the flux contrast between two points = 0.3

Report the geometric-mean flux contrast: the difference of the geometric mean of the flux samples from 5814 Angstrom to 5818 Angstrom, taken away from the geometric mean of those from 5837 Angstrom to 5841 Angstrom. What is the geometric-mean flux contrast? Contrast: 1.4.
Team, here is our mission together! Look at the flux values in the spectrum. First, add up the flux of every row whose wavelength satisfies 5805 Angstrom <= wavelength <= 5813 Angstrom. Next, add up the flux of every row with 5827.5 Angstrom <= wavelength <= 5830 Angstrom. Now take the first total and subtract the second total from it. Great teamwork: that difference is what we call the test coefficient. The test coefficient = 29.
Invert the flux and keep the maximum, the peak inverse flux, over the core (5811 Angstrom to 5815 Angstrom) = 0.156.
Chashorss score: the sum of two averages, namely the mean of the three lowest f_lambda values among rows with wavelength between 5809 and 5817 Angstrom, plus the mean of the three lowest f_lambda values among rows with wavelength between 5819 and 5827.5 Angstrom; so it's 13.5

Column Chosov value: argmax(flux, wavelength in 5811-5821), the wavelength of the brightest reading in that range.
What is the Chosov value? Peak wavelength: 5820.13 Angstrom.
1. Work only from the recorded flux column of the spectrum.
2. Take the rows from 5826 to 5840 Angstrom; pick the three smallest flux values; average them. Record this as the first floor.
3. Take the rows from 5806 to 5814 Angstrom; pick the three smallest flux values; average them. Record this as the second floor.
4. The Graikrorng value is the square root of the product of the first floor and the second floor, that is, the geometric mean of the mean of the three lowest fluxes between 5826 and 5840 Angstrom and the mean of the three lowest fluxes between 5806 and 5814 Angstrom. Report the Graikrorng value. 7.25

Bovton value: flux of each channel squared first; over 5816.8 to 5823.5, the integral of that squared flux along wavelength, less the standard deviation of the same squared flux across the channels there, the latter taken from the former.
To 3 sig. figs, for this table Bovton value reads 320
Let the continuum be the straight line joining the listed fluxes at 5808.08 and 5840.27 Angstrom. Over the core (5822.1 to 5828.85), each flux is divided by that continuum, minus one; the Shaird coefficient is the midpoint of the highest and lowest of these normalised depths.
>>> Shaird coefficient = -0.036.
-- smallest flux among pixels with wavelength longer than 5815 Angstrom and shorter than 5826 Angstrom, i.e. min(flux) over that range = 6.7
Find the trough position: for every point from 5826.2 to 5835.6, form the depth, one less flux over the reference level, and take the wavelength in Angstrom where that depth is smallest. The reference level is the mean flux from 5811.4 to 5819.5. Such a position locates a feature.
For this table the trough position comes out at 5828.18 Angstrom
